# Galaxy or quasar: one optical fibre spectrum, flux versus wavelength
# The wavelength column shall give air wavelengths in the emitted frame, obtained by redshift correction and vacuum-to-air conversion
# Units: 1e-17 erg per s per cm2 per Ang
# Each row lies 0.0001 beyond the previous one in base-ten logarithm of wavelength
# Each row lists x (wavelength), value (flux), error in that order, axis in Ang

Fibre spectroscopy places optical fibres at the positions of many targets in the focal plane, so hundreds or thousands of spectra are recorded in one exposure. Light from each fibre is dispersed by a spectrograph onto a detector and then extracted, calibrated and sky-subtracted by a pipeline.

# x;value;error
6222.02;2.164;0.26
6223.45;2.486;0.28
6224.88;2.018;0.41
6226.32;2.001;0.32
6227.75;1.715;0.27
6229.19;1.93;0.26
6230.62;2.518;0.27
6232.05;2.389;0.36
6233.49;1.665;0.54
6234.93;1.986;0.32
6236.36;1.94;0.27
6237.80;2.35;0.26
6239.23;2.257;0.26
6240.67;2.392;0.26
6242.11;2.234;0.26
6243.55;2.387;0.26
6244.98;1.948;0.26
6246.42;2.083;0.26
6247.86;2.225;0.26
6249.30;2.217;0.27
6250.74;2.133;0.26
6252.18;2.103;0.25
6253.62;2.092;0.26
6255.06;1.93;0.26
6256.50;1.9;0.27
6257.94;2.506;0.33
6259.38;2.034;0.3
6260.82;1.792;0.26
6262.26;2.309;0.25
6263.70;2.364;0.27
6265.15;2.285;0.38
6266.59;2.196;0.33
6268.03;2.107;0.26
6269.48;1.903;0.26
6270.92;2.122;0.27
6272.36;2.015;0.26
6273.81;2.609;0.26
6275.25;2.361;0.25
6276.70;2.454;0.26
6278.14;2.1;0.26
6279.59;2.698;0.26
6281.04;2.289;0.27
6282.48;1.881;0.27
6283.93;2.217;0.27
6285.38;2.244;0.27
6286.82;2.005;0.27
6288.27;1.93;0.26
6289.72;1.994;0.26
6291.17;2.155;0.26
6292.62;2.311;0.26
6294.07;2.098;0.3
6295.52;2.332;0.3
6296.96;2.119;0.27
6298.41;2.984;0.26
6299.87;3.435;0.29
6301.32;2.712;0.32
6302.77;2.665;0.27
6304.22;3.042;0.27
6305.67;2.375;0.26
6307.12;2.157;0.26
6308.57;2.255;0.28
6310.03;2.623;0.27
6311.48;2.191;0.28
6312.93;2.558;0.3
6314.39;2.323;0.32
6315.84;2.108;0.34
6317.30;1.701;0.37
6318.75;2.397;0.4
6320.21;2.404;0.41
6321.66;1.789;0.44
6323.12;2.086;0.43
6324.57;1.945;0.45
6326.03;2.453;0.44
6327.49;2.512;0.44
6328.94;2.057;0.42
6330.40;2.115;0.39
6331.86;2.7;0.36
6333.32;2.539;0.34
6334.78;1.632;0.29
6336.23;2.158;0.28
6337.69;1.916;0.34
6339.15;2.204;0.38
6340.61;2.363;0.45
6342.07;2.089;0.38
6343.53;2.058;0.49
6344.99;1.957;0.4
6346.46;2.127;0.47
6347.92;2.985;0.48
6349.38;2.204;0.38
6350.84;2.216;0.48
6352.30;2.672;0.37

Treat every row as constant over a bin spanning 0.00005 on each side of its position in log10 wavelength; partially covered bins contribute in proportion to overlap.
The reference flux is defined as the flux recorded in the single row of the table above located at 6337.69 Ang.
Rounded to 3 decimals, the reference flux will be 1.916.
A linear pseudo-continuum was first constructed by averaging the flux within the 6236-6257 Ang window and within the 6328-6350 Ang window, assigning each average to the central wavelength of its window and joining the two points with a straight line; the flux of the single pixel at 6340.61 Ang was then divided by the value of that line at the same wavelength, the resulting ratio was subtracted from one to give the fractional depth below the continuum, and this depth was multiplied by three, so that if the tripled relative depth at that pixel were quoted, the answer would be -0.21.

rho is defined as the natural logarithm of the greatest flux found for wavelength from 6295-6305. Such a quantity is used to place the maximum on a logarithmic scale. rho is 1.23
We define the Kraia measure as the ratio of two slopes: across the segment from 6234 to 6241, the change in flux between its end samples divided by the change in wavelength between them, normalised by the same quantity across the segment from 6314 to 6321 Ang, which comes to 5.1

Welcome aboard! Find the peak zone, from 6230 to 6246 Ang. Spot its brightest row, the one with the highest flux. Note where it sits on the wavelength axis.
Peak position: 6230.62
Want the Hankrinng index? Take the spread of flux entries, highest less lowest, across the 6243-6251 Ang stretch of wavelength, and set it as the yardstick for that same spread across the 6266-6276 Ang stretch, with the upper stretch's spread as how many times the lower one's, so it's 1.61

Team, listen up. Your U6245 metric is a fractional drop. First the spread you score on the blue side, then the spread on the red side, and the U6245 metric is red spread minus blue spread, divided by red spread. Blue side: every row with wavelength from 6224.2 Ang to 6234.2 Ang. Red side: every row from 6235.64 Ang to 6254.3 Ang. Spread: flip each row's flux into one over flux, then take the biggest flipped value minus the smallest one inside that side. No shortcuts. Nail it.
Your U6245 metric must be -1.1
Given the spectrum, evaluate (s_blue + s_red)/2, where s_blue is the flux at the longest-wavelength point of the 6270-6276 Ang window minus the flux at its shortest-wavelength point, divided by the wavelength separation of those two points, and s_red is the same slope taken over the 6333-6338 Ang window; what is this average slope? -0.04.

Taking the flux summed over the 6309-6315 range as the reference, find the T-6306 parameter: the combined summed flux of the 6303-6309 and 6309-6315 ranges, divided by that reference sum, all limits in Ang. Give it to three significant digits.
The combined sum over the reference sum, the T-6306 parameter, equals 2.01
